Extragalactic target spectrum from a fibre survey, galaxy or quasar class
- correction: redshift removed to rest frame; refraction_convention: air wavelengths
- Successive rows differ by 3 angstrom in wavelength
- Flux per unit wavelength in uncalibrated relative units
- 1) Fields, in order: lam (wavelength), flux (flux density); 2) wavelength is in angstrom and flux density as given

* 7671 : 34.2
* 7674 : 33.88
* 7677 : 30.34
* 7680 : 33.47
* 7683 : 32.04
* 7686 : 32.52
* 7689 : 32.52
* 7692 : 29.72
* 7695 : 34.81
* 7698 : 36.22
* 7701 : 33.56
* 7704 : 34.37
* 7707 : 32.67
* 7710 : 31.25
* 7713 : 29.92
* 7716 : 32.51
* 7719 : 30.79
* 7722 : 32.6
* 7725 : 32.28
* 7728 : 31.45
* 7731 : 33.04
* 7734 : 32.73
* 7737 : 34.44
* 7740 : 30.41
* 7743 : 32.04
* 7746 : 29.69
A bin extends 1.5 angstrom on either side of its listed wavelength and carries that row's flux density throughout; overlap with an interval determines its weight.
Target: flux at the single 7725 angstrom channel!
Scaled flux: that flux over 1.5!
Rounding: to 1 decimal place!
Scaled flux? 21.5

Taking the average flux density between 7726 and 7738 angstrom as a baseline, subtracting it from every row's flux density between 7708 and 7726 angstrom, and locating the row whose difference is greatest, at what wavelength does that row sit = 7722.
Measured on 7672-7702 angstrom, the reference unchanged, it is 7698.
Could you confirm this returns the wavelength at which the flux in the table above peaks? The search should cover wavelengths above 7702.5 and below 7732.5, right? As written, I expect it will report 7704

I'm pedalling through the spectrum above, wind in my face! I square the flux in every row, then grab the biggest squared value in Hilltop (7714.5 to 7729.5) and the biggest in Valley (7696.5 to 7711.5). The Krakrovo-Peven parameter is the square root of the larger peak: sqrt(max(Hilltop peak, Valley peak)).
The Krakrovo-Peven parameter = 36.2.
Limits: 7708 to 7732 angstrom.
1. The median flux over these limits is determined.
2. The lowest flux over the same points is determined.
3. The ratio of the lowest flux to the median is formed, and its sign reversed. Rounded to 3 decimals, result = -0.939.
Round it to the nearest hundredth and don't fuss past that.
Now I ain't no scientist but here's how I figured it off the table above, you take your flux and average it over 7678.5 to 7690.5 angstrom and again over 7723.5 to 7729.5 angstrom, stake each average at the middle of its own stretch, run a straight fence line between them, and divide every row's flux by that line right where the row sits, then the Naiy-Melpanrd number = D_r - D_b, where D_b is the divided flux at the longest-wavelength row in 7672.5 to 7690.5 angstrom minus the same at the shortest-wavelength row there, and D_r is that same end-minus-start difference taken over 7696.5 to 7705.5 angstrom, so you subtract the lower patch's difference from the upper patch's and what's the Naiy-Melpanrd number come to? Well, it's -0.02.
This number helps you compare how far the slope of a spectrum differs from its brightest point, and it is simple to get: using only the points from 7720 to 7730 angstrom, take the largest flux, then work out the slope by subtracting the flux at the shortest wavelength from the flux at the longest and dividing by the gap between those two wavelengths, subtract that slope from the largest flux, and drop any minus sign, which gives 32.8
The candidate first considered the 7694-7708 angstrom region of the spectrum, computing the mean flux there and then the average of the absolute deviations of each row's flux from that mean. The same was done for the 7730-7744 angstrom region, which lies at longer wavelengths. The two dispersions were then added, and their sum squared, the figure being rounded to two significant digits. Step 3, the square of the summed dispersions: 4.1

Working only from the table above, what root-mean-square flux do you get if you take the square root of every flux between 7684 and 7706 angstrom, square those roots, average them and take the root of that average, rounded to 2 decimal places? 5.78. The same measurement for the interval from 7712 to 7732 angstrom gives 5.64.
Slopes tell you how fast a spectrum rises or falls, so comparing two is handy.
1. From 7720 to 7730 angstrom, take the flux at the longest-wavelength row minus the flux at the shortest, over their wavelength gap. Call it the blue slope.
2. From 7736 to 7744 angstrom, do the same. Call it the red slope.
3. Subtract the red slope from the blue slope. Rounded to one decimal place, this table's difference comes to 0.2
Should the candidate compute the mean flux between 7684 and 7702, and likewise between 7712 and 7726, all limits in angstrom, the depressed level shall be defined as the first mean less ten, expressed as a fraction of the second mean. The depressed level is 0.73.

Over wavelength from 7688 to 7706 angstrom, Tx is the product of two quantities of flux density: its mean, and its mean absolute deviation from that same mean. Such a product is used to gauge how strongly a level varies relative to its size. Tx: 54.0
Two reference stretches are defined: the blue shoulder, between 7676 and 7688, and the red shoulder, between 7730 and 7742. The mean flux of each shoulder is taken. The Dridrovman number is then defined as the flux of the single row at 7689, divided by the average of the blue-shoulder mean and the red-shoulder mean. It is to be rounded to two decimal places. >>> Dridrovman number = 1.00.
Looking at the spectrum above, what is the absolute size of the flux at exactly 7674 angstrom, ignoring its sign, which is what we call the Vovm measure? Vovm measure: 33.9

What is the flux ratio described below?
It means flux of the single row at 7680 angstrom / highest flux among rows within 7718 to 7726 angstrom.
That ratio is 1.03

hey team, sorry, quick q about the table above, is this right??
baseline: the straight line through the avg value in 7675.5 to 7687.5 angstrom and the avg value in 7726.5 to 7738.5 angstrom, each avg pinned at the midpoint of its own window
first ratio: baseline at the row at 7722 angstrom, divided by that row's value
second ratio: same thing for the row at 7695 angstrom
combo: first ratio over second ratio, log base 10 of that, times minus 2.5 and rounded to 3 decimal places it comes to -0.086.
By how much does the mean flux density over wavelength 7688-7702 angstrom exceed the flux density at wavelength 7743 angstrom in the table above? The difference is 1.3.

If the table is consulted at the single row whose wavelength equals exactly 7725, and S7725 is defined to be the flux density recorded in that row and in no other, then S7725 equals 32.28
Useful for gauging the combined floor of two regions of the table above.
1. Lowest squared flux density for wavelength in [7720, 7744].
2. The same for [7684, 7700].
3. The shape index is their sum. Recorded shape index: 1808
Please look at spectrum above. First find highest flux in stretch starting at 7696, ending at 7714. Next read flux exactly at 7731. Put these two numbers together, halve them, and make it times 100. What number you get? 3463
